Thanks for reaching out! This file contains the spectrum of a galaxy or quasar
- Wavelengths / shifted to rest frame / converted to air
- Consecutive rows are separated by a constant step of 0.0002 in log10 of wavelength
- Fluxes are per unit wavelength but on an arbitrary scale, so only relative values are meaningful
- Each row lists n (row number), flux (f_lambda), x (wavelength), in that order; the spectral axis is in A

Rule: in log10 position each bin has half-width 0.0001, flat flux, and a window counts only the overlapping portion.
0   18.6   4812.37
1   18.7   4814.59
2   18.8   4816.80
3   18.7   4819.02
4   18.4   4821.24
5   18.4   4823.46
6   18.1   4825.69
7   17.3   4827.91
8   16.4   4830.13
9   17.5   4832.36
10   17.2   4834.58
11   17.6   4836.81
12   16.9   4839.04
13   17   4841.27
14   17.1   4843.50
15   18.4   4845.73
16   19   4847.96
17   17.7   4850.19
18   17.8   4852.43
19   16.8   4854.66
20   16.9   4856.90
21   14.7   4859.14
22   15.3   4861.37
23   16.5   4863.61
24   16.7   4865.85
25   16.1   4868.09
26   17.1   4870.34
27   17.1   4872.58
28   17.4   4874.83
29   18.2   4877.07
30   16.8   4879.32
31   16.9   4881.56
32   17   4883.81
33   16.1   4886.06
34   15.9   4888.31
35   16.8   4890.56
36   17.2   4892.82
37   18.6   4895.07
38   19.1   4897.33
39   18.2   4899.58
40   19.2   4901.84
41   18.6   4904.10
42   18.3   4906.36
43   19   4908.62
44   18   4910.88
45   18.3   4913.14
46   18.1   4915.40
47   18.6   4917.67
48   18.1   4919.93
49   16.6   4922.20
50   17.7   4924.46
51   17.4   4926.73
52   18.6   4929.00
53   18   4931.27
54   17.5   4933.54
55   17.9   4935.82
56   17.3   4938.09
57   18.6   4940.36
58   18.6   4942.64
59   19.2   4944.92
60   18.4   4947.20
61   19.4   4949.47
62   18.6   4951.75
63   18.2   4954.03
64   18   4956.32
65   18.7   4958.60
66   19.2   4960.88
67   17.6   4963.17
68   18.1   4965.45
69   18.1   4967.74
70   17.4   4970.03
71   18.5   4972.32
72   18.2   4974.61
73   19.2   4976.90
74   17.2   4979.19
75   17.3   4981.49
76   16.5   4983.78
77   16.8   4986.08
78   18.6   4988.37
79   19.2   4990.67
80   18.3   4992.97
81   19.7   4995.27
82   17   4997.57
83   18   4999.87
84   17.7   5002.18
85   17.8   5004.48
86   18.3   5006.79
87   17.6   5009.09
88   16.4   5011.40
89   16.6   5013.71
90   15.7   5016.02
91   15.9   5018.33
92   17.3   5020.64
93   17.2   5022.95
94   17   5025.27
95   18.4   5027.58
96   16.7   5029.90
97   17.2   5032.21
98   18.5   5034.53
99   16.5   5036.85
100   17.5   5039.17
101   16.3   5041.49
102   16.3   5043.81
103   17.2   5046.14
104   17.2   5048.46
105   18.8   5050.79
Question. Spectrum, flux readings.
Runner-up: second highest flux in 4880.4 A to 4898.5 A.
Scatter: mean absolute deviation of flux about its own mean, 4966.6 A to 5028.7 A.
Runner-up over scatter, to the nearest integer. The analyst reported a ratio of 23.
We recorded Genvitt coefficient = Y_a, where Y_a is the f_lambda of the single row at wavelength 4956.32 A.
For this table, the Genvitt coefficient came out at 18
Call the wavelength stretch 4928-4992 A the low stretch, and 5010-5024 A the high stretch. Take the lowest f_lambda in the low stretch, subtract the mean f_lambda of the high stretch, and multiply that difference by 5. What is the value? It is 0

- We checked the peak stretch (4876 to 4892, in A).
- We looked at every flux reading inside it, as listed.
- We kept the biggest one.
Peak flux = 18.2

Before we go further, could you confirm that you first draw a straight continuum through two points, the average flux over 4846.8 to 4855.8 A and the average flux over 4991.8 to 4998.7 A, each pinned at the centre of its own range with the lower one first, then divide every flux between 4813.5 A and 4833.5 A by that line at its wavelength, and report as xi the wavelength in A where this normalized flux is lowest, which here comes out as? 4830.13 A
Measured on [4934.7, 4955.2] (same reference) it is 4938.09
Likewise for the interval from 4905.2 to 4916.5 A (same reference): 4910.88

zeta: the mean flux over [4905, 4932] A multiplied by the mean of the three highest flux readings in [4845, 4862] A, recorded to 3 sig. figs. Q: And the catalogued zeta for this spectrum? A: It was 332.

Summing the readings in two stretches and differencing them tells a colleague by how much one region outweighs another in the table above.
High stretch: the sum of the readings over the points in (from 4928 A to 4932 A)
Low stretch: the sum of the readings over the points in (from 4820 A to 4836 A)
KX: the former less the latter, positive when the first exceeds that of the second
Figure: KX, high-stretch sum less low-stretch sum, -87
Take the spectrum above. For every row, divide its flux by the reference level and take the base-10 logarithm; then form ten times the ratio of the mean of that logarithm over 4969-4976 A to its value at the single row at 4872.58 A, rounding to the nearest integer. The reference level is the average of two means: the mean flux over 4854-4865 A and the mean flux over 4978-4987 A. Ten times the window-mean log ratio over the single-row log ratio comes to 25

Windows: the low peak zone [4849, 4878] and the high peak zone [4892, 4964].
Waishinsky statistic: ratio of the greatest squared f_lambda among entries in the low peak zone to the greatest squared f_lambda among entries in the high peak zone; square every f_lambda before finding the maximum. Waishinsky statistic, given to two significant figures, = 0.88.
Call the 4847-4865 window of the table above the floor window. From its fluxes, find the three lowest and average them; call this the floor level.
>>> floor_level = 15.5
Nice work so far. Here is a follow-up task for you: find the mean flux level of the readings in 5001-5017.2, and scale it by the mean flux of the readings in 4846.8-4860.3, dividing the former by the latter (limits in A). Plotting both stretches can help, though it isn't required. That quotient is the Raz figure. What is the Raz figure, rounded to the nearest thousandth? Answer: 1.000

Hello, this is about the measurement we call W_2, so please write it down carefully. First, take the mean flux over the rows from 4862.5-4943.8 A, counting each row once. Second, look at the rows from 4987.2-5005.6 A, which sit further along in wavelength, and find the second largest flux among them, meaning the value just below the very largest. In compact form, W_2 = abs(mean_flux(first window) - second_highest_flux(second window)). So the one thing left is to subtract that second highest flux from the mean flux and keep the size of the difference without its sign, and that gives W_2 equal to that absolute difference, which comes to 1.5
